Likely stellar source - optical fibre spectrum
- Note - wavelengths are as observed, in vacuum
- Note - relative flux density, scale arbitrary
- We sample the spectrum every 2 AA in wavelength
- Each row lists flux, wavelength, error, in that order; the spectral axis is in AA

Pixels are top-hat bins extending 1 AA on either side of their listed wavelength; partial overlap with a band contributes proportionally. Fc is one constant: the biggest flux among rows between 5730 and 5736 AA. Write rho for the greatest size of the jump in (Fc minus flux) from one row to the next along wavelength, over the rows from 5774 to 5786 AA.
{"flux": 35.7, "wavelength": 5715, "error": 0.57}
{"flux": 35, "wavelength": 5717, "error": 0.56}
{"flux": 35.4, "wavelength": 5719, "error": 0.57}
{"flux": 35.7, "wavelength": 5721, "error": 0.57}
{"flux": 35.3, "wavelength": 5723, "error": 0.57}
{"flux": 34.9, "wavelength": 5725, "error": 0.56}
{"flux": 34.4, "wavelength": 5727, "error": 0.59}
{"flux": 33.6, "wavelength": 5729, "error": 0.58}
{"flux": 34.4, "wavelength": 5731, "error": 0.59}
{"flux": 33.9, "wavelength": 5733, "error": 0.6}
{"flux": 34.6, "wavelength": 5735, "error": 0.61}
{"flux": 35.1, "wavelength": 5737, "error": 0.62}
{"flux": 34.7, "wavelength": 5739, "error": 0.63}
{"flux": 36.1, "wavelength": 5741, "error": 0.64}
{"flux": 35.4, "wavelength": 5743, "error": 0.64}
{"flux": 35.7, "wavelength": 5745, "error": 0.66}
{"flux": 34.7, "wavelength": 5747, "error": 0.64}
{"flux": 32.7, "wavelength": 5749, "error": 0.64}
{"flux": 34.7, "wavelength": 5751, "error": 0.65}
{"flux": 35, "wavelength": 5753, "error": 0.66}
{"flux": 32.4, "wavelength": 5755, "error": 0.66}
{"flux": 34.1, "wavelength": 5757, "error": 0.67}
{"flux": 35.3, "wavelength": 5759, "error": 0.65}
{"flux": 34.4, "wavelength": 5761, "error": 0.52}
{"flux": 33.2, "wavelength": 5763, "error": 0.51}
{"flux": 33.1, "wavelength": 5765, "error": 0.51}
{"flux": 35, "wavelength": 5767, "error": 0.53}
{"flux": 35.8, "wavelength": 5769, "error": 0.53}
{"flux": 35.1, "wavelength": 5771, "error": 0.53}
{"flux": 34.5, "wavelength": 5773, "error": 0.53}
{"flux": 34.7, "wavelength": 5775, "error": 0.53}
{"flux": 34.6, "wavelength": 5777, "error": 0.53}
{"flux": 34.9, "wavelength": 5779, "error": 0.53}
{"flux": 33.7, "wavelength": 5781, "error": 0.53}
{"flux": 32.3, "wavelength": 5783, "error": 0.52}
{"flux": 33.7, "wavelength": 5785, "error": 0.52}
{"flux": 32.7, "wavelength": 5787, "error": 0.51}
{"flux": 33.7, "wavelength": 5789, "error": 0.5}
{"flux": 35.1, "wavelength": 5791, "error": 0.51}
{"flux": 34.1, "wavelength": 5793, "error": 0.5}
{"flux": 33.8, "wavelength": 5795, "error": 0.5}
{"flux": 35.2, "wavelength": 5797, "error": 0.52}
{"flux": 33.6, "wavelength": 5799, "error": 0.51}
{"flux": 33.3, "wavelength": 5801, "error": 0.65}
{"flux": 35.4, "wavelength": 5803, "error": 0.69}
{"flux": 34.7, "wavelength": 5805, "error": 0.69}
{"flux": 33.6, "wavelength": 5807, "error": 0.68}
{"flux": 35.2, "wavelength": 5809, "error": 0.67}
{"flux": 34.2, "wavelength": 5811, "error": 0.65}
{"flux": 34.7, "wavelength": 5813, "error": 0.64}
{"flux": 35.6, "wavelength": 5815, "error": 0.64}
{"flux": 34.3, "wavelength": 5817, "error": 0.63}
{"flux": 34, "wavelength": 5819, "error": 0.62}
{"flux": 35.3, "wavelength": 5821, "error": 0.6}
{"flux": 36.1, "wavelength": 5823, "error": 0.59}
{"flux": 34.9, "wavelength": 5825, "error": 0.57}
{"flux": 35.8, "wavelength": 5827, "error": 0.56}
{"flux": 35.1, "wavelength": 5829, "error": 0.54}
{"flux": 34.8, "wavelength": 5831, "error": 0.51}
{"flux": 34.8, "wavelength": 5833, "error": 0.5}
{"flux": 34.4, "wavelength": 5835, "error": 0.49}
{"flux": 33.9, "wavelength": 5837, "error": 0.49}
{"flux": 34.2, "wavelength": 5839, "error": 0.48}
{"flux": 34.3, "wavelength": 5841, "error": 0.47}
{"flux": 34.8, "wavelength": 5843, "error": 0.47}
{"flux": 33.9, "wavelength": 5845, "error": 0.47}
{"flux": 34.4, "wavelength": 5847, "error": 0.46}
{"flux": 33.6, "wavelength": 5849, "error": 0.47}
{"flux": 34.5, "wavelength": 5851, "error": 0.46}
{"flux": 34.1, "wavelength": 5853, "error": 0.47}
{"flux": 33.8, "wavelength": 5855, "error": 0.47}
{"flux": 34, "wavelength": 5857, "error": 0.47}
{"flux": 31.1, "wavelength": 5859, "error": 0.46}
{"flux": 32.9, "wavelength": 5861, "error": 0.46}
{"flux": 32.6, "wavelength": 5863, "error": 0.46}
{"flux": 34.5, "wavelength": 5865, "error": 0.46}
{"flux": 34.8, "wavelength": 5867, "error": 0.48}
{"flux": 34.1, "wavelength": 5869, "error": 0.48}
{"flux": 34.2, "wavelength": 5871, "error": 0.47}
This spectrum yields 1.40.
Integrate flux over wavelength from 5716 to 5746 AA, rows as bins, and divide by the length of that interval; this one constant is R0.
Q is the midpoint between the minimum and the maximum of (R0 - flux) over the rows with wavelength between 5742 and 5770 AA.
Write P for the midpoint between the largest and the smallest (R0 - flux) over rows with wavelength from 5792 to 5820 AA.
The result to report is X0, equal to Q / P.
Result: 1.70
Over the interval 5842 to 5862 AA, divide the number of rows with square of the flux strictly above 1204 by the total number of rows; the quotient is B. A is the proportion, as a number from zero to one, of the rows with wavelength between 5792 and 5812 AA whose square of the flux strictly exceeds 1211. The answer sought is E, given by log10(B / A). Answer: -0.5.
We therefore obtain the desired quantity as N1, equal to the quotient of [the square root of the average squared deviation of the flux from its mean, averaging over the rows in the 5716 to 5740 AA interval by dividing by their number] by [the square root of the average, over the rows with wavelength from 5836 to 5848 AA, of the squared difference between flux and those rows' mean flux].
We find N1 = 1.90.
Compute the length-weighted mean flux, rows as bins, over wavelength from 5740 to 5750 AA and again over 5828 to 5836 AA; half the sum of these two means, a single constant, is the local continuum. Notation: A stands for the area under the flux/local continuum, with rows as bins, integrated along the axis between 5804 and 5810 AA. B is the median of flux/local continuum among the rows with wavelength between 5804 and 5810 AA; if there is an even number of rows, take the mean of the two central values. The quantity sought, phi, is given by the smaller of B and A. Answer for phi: 0.996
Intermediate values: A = 5.94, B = 0.996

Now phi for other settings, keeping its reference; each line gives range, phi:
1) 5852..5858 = 0.976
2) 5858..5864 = 0.936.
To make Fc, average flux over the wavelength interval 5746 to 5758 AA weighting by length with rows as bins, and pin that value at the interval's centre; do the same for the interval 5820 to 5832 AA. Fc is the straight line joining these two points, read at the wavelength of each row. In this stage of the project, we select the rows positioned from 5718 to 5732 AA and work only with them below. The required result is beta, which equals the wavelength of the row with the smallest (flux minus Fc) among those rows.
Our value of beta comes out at 5729 AA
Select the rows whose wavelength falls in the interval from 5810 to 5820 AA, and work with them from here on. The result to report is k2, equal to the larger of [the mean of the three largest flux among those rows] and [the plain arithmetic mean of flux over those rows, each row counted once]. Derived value 34.9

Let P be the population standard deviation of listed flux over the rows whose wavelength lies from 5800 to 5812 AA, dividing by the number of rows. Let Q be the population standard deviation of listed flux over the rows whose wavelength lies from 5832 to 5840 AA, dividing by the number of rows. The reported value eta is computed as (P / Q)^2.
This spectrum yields 6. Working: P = 0.8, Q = 0.33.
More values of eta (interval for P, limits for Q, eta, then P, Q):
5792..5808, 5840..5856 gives 4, 0.7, 0.37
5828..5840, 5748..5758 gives 0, 0.4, 1.05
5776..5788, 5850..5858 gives 13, 0.9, 0.25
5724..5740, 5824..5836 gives 1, 0.5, 0.43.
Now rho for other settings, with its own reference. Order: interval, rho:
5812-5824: 1.30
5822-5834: 1.20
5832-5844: 0.50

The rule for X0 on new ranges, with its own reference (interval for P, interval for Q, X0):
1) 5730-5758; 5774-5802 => 1.72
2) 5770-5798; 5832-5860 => 1.67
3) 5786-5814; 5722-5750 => 0.61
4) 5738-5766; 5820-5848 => -0.08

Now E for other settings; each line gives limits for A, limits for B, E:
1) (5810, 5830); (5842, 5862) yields -0.8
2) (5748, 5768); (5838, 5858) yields -0.5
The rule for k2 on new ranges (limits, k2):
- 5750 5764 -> 35.0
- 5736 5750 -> 35.7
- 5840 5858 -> 34.6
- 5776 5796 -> 34.9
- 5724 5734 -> 34.6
